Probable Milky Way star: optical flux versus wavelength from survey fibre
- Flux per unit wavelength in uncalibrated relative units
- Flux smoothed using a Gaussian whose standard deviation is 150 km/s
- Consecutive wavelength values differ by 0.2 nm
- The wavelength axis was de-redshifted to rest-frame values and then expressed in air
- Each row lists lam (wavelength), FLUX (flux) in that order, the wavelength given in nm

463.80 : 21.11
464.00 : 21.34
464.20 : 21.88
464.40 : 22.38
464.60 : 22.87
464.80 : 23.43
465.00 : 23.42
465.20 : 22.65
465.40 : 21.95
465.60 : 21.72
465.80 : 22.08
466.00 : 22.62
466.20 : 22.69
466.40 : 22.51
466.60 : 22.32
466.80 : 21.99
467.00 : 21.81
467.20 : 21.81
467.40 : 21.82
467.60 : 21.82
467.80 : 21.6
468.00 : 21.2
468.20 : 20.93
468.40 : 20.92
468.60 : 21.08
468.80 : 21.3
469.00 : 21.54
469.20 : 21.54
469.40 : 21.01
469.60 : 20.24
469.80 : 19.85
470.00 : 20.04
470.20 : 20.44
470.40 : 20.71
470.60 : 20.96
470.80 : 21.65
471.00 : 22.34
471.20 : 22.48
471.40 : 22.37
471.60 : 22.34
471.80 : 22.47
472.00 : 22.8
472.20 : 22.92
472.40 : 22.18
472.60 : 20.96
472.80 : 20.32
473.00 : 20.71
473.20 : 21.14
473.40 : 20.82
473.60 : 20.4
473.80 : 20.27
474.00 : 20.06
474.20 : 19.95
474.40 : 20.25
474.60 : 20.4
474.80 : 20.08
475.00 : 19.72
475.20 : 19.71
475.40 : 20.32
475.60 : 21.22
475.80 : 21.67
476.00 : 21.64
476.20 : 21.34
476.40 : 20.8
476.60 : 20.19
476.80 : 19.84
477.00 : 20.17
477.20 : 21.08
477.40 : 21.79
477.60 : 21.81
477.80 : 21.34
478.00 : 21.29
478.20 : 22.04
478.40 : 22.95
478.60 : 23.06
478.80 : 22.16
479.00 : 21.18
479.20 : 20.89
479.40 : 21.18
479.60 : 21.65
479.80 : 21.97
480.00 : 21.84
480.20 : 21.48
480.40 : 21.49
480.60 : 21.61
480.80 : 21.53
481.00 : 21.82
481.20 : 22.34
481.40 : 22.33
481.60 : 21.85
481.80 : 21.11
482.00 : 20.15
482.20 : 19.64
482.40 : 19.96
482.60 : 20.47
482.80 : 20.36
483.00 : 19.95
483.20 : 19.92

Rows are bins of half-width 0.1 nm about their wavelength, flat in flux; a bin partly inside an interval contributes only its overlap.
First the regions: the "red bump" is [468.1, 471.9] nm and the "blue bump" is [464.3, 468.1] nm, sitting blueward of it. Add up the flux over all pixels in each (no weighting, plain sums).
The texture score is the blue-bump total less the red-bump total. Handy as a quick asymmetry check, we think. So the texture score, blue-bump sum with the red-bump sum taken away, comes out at 18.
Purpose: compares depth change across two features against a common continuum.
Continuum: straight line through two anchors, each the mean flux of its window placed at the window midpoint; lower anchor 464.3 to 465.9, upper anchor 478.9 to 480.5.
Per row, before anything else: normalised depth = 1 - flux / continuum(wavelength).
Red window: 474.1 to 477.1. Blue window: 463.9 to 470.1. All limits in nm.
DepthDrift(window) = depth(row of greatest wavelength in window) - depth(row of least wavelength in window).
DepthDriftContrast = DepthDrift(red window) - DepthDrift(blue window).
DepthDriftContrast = -0.058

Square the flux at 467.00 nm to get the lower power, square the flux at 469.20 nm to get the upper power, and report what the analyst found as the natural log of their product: 12.30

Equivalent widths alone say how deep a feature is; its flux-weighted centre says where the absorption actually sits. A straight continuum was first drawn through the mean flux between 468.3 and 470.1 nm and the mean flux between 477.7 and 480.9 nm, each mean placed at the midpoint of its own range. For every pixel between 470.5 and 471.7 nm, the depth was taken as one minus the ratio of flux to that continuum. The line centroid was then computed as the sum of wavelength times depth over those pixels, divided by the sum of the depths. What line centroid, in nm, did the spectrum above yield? 471.24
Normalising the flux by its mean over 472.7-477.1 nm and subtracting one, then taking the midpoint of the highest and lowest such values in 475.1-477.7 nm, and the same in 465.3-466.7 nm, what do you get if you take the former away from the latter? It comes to 0.070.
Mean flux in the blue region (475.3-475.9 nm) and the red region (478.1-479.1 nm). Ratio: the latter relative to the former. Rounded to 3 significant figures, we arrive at 1.06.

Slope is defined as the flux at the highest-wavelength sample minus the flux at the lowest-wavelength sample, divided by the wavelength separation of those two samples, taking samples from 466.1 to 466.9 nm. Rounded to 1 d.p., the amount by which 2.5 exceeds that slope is 3.7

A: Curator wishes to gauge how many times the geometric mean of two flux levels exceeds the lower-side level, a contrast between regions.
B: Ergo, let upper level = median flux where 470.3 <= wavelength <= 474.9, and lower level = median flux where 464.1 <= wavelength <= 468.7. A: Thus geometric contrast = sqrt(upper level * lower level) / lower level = 0.98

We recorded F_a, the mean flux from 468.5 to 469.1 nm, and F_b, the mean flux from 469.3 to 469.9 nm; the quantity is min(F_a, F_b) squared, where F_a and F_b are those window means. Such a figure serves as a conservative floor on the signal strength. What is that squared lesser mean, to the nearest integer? 415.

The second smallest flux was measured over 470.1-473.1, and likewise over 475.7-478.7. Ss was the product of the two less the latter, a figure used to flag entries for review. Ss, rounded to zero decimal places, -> 392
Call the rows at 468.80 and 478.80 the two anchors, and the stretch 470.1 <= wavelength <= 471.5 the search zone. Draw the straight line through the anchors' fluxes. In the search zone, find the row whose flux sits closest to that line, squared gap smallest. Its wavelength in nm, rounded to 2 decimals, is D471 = 470.80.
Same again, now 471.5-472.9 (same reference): 472.40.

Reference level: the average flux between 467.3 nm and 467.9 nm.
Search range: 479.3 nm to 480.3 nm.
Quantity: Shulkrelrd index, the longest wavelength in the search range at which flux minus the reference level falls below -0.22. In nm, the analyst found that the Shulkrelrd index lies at 480.20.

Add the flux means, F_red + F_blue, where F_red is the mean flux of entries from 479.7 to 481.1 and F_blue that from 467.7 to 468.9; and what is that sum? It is 42.8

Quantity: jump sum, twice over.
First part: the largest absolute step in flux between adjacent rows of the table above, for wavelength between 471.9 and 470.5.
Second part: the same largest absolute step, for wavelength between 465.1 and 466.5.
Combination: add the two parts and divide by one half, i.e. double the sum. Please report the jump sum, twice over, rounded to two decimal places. 2.78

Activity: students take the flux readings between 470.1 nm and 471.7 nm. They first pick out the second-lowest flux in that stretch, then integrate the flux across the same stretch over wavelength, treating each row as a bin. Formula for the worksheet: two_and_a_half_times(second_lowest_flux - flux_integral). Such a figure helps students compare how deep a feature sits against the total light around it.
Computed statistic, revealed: -35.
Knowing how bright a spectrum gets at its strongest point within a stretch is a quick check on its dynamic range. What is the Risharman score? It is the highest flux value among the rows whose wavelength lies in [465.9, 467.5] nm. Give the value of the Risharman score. 22.69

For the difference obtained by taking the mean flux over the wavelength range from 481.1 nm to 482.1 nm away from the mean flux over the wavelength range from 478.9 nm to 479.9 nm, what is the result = -0.2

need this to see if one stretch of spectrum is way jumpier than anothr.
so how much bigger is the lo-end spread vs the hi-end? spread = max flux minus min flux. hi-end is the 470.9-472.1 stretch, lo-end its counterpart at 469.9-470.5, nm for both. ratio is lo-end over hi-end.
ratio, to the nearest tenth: 1.5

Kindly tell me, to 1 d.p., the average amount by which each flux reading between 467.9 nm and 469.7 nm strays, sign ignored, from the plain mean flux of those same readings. 0.3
